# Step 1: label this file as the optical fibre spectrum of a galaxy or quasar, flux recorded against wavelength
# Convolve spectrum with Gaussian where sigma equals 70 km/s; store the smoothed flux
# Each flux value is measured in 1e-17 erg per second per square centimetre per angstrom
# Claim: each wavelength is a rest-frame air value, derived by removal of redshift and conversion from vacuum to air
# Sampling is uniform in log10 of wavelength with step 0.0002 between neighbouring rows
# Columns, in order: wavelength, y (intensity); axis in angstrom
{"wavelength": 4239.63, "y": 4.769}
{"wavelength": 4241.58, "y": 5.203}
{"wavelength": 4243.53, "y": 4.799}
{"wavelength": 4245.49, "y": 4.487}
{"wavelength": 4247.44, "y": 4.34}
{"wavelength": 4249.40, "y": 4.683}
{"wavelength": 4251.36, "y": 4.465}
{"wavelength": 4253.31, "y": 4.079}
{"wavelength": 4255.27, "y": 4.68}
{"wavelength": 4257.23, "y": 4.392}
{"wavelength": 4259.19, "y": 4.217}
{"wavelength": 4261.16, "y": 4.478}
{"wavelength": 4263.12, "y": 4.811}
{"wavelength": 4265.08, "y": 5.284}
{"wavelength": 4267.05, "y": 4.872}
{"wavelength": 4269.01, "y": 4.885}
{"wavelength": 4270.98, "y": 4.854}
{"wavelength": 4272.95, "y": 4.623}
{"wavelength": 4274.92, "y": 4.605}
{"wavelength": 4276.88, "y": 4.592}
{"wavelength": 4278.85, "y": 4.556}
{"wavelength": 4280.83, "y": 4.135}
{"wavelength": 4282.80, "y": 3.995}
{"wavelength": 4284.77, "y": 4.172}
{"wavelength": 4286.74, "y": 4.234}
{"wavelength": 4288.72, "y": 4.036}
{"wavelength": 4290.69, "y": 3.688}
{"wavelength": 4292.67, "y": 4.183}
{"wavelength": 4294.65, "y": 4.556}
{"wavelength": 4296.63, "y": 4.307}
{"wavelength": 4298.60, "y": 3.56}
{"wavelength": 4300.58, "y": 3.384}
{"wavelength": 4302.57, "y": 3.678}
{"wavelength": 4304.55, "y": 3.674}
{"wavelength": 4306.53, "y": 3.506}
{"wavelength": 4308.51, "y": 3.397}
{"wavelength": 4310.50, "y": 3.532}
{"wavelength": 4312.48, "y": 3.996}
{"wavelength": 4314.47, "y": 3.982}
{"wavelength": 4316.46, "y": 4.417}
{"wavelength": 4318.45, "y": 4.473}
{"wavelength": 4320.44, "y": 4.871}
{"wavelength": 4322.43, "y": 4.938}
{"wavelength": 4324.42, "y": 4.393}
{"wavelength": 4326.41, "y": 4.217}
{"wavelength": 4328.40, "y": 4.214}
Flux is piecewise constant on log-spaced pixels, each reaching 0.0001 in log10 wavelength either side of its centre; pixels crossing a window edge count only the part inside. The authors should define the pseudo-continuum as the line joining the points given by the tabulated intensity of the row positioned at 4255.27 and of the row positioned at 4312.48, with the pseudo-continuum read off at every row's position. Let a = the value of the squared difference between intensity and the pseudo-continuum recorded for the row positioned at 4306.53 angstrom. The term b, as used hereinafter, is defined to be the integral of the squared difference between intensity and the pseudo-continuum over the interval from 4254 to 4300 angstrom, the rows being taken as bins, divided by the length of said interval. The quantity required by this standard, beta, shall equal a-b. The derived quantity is 0.20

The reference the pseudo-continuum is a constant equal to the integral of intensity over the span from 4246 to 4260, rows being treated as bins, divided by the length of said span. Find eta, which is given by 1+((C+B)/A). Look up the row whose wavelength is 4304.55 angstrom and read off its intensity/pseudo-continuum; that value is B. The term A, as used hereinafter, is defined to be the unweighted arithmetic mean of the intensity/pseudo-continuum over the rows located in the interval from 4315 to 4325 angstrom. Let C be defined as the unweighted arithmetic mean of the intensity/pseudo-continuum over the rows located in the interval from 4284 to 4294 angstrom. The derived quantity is 2.7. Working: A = 1.05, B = 0.83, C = 0.92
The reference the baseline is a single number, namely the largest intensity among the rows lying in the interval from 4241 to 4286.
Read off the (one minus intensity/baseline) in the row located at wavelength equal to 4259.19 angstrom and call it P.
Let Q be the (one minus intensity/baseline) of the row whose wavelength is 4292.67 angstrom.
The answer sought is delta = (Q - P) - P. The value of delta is -0.20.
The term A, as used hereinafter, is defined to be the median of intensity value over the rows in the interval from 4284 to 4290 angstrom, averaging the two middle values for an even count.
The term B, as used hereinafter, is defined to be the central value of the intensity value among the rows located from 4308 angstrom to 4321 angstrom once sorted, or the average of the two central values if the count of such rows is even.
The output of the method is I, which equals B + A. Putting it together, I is 8.17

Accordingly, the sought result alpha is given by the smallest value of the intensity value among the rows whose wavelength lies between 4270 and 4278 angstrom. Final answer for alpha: 4.592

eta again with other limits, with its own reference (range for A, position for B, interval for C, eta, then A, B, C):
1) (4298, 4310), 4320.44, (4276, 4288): 3.6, 0.80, 1.10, 0.97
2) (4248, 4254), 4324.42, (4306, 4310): 2.8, 1.00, 0.99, 0.78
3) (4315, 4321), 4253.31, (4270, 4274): 2.9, 1.04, 0.92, 1.07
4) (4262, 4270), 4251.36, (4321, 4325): 2.8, 1.12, 1.01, 1.06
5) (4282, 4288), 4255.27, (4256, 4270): 3.3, 0.94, 1.06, 1.07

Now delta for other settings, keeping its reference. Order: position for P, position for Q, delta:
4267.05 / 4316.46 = 0.01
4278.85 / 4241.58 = -0.26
